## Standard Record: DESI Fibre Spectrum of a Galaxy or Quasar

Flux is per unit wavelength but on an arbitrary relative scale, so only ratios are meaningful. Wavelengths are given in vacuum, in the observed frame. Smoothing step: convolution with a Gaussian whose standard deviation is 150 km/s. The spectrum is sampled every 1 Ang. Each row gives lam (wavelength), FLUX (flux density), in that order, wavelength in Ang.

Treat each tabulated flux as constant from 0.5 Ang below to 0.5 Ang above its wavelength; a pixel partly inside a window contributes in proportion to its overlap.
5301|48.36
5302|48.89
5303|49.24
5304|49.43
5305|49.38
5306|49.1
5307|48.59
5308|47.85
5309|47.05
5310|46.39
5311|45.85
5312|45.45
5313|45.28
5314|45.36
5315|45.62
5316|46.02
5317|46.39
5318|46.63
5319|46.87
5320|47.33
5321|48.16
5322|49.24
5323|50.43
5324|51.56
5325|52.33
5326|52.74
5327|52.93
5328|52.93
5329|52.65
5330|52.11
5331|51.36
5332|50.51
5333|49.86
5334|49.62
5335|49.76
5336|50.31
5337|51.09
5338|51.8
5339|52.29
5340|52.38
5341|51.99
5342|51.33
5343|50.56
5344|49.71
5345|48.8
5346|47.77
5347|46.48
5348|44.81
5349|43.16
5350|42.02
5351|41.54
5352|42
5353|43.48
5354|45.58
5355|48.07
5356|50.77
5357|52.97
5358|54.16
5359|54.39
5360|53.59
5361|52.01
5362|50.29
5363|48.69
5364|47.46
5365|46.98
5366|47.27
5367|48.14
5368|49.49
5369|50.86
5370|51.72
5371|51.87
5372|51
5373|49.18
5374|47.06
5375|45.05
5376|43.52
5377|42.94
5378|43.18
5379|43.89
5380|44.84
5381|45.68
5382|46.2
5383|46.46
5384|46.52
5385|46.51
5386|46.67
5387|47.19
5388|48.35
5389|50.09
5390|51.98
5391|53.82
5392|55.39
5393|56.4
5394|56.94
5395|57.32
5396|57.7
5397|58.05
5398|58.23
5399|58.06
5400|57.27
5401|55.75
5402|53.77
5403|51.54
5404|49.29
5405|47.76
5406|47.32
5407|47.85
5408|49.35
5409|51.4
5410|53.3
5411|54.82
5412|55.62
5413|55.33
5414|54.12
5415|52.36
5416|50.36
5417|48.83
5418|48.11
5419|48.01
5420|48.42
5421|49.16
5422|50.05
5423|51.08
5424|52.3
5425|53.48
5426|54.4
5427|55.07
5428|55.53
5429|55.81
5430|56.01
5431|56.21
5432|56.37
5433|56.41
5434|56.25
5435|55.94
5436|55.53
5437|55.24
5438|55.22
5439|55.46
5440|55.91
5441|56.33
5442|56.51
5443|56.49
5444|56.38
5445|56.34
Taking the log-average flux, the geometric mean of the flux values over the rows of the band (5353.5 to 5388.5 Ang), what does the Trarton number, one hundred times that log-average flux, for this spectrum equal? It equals 4814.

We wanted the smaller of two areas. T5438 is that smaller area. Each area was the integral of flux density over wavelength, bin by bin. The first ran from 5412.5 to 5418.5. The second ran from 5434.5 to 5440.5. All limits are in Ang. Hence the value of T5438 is 309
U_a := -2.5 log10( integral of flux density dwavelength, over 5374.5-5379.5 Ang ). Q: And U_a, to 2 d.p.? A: -5.85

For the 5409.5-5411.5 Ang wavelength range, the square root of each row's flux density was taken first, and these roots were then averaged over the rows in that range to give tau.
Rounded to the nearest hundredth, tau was 7.35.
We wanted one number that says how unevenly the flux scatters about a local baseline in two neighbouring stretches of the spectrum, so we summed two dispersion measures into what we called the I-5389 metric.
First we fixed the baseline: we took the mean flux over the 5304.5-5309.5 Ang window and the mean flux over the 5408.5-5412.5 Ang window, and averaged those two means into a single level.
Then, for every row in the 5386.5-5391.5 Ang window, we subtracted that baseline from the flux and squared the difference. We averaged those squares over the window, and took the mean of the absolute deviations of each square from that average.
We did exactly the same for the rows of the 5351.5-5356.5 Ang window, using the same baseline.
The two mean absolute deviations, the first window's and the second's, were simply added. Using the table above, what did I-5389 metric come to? 32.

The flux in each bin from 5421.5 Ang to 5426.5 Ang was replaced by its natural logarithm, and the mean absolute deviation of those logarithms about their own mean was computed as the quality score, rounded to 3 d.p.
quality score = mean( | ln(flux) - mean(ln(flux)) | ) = 0.026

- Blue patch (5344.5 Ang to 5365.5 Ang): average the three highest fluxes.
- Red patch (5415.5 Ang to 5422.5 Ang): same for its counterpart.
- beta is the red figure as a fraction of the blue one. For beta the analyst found 0.92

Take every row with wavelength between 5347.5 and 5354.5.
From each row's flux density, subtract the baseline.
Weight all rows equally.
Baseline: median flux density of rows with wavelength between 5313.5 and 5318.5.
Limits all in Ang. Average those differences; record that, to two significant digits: -2.8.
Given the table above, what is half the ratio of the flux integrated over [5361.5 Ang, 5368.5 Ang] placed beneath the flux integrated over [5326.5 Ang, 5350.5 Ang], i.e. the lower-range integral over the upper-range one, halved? 1.8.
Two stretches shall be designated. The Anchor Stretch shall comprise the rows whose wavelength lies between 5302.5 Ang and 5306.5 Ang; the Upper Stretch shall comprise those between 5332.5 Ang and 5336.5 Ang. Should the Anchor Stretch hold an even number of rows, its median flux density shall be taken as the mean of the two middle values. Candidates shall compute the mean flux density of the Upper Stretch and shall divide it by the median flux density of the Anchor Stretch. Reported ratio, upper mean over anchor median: 1.01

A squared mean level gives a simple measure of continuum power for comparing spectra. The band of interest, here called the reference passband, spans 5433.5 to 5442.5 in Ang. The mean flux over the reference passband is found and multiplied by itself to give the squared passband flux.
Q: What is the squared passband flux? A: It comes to 3116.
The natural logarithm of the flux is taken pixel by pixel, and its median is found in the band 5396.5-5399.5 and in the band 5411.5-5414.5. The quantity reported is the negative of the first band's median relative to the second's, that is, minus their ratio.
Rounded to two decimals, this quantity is -1.01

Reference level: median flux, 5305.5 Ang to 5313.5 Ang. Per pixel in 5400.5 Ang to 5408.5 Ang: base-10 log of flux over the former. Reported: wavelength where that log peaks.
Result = 5401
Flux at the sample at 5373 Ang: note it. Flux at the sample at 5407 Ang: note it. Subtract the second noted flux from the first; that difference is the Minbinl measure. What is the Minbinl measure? 1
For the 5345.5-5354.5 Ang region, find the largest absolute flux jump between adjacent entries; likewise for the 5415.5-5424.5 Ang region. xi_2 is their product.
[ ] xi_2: 3.2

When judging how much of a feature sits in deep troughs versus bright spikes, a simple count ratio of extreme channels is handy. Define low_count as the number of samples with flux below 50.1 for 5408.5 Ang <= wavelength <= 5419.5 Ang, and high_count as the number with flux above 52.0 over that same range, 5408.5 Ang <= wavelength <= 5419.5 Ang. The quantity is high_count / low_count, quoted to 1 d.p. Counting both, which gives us 2.0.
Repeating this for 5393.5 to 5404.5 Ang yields 9.0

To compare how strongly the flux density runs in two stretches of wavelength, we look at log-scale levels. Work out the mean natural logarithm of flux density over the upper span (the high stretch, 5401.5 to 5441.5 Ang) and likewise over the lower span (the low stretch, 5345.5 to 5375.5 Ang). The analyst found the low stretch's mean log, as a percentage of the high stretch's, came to 97.7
